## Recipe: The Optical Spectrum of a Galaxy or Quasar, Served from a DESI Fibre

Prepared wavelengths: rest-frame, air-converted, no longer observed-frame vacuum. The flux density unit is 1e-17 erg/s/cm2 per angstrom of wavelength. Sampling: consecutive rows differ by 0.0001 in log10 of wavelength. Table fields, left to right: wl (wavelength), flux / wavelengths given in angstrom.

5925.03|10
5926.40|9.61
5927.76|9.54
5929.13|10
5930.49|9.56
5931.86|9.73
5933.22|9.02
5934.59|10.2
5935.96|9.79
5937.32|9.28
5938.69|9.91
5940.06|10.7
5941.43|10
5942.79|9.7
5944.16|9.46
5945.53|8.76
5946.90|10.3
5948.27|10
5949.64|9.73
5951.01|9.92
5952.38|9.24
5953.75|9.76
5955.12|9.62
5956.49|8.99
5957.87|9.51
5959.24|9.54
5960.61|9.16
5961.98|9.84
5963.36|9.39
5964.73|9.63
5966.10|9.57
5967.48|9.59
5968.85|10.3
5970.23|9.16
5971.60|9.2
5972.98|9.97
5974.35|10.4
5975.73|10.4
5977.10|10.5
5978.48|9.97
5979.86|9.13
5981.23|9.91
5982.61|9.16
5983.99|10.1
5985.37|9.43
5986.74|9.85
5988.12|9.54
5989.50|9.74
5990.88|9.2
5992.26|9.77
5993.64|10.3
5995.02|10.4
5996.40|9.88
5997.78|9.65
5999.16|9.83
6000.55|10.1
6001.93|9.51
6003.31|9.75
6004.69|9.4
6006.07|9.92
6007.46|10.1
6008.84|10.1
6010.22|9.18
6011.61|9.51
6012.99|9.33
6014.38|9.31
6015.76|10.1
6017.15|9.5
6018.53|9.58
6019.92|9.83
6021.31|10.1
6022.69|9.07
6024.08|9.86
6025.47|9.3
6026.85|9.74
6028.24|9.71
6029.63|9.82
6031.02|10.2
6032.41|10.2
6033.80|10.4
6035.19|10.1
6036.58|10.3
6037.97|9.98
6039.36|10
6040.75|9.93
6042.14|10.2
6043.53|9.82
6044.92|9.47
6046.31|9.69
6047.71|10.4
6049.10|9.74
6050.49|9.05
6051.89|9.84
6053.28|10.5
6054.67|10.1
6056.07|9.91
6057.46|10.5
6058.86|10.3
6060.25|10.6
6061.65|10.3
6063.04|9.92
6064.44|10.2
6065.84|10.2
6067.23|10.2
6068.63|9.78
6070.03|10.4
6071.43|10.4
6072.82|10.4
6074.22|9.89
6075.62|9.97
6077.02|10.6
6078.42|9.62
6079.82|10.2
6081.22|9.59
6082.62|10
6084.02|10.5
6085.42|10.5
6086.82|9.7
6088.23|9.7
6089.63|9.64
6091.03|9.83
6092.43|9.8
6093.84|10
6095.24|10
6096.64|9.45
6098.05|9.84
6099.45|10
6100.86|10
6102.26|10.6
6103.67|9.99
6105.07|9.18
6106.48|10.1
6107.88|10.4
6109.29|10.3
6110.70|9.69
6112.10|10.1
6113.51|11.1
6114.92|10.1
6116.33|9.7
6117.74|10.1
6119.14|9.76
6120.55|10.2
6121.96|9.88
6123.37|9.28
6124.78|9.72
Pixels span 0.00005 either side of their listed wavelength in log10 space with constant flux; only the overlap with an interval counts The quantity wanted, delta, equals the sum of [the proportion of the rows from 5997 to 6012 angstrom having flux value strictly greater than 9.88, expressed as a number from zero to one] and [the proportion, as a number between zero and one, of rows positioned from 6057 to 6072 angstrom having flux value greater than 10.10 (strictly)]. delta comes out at 1.18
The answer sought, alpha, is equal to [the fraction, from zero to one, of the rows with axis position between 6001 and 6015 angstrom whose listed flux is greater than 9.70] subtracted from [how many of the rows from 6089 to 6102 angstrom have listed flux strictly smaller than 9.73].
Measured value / 1.6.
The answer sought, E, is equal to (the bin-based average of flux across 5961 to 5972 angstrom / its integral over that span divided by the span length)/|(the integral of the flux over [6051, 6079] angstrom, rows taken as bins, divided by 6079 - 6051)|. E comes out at 0.94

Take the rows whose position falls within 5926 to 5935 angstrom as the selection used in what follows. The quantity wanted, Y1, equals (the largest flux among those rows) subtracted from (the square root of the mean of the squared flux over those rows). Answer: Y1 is -0.528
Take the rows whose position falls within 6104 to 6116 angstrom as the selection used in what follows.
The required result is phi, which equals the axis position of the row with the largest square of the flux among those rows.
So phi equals 6113.51 angstrom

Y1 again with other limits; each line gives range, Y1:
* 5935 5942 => -0.754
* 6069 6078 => -0.320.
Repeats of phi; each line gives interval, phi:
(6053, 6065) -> 6060.25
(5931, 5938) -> 5934.59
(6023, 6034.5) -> 6033.80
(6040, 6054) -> 6053.28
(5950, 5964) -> 5951.01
